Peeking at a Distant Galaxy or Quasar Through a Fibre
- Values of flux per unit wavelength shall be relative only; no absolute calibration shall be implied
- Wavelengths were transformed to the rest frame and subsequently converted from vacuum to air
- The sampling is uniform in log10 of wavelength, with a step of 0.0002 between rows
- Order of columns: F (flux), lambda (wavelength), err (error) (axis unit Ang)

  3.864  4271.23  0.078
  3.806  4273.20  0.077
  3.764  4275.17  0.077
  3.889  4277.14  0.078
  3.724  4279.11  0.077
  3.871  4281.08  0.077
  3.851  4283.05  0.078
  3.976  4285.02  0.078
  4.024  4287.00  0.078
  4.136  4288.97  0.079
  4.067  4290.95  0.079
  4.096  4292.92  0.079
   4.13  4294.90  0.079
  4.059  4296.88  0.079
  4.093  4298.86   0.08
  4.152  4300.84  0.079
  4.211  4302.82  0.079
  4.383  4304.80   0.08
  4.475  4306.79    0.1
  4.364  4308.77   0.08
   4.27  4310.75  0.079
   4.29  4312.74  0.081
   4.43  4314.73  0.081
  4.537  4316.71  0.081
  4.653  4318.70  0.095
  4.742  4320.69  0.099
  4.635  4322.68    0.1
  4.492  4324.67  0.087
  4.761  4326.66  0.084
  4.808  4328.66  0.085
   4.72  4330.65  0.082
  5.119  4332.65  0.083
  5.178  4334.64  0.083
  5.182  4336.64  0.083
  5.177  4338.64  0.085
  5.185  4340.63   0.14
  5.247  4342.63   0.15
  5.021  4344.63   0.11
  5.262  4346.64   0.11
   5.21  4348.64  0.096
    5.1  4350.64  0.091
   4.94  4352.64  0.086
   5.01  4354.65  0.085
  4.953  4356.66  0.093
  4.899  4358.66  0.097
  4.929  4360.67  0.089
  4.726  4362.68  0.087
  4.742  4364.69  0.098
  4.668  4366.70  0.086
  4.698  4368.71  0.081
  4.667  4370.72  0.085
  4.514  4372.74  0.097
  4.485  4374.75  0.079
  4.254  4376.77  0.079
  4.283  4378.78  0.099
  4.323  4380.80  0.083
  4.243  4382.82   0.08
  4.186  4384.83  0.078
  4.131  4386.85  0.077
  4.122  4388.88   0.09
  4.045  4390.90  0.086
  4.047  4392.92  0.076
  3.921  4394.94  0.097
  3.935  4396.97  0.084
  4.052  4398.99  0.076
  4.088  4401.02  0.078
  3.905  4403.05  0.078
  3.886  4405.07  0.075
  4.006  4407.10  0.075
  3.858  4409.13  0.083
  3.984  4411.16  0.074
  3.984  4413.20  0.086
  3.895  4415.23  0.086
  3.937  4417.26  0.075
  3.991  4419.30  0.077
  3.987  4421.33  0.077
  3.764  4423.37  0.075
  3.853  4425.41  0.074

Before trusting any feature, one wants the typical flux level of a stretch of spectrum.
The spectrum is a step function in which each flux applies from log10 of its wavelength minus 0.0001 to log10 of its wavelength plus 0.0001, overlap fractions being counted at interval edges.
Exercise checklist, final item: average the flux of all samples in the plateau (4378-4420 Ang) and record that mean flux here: 4.0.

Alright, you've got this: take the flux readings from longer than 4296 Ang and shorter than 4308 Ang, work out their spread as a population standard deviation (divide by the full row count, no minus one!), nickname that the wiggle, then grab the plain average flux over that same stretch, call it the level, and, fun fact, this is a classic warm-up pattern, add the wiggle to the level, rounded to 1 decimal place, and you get 4.4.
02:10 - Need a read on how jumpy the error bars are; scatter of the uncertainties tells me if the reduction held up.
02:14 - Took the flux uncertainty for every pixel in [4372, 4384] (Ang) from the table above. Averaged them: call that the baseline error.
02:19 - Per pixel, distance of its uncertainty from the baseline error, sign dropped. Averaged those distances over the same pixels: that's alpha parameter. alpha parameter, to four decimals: 0.0079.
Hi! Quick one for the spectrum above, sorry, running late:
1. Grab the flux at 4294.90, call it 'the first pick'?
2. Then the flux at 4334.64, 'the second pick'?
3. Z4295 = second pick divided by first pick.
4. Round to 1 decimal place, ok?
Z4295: 1.3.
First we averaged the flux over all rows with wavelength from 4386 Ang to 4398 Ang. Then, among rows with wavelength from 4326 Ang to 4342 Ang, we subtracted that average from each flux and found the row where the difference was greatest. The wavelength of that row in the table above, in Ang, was 4340.63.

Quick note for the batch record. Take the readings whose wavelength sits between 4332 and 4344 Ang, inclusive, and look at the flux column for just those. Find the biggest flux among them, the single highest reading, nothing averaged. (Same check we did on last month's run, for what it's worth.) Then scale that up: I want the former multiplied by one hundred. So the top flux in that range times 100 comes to 525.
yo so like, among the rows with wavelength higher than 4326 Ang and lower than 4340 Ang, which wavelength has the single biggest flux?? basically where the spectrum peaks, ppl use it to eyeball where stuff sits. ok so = 4336.64 Ang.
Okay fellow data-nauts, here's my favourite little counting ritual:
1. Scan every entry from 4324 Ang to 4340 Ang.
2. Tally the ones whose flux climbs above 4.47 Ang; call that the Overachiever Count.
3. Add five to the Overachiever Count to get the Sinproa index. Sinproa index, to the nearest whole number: 13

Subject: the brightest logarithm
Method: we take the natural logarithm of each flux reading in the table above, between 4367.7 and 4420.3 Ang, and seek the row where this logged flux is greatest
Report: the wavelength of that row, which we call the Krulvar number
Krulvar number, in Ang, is 4368.71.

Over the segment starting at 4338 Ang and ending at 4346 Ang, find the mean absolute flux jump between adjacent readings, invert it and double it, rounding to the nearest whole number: 20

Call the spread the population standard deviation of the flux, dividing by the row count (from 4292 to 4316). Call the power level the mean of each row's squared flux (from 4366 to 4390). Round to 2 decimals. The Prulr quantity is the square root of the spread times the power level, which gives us 1.62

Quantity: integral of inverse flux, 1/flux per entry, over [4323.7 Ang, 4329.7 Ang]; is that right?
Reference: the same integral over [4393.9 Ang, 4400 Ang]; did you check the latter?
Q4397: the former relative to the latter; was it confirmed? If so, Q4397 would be 0.83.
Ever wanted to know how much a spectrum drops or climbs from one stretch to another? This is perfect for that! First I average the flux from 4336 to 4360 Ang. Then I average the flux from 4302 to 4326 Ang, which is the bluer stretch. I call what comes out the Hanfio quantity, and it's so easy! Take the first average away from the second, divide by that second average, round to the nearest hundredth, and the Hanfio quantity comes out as -0.14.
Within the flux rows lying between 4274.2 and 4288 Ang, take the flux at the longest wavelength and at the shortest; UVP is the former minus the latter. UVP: 0.26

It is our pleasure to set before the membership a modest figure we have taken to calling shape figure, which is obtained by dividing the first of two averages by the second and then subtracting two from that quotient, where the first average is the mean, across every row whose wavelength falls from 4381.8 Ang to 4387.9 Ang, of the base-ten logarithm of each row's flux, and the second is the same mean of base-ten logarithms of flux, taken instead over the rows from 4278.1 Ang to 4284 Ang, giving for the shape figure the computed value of -0.93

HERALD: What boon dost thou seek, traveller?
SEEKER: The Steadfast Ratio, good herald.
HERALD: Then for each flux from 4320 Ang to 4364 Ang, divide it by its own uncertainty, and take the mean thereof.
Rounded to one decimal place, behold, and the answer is 53.2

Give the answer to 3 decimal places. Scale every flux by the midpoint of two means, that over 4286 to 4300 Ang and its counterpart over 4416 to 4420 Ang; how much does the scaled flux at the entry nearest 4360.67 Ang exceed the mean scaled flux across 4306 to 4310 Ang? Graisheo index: 0.127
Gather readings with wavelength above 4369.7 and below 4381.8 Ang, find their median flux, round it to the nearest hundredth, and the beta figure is 4.40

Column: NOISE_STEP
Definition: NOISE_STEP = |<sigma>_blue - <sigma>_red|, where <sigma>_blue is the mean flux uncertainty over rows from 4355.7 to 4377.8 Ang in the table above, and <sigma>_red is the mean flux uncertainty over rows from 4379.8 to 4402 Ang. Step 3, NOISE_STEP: 0.0060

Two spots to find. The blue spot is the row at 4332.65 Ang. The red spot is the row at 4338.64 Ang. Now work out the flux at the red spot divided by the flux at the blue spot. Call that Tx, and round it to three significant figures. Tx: 1.01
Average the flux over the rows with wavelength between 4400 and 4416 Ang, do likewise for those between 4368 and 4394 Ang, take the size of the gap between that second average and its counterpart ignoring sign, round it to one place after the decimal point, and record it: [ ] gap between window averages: 0.4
